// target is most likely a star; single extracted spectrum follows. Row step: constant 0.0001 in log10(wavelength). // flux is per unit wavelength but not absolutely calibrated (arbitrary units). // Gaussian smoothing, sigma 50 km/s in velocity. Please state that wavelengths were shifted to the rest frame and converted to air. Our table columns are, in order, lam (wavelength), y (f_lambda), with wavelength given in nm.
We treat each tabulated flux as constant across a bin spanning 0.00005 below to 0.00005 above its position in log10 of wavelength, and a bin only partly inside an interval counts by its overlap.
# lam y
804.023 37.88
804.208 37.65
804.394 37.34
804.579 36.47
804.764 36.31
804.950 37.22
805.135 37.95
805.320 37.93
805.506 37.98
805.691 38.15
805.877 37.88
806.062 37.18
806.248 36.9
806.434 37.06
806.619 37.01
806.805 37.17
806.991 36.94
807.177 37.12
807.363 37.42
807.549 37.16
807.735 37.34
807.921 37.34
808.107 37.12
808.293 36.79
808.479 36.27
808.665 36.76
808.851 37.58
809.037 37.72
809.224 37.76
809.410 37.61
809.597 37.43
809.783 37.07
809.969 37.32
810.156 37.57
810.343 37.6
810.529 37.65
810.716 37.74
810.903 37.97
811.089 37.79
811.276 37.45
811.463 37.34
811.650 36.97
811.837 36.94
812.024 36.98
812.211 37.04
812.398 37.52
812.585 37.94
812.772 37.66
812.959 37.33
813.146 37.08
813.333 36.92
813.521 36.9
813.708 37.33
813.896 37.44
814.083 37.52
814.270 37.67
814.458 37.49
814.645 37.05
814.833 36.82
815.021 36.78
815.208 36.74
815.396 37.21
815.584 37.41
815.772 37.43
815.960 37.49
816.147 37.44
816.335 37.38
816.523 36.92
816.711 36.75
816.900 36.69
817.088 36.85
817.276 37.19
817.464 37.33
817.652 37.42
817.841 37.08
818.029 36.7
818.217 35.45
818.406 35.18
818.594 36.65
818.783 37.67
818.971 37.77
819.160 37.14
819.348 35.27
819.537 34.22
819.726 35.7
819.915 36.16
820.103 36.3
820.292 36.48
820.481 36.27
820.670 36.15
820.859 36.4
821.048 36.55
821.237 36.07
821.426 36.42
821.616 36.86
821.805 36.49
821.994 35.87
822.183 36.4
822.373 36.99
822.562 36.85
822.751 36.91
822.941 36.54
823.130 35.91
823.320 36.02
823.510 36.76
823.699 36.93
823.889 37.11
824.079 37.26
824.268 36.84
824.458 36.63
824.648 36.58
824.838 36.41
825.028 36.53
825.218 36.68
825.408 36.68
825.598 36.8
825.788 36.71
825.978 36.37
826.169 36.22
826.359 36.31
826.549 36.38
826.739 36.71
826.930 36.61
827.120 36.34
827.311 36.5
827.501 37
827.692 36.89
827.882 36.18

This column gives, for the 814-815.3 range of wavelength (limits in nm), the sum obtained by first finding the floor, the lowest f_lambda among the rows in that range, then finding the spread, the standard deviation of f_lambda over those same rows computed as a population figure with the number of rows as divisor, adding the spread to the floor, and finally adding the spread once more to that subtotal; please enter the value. 37.5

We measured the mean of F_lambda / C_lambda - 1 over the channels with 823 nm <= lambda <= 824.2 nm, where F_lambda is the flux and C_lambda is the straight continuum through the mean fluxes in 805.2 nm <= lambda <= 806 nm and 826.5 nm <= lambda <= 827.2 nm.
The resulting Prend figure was -0.002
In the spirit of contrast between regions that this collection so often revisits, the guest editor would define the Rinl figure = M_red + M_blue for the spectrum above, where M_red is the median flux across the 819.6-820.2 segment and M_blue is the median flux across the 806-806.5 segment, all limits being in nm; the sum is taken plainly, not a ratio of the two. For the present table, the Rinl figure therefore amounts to 73.2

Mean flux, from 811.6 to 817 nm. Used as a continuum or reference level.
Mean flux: 37.2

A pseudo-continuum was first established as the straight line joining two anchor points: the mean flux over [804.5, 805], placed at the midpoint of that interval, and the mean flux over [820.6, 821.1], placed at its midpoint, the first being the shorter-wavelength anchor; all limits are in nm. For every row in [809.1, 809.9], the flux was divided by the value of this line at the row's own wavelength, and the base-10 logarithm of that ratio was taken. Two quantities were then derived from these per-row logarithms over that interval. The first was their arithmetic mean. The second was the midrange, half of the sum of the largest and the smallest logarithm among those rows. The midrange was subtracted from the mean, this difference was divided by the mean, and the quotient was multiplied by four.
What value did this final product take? 0.2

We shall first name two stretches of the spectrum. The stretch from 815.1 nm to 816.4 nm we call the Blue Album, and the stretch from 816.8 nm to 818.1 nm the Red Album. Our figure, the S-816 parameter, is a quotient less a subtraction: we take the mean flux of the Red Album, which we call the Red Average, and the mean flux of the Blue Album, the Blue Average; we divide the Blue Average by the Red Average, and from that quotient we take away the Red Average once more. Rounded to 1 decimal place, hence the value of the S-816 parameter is -36.0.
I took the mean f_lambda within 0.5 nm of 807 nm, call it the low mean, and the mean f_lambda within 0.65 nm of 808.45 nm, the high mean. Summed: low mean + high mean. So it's 74.2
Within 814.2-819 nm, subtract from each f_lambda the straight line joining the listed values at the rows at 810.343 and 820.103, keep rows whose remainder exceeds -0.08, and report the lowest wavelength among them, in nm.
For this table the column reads 814.270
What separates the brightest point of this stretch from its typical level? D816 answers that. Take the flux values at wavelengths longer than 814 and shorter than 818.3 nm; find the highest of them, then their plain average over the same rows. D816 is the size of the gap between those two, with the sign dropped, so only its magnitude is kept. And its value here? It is 0.59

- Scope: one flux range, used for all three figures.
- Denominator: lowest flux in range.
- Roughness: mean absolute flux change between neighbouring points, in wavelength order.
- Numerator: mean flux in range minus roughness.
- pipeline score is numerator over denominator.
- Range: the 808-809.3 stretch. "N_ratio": 1.01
